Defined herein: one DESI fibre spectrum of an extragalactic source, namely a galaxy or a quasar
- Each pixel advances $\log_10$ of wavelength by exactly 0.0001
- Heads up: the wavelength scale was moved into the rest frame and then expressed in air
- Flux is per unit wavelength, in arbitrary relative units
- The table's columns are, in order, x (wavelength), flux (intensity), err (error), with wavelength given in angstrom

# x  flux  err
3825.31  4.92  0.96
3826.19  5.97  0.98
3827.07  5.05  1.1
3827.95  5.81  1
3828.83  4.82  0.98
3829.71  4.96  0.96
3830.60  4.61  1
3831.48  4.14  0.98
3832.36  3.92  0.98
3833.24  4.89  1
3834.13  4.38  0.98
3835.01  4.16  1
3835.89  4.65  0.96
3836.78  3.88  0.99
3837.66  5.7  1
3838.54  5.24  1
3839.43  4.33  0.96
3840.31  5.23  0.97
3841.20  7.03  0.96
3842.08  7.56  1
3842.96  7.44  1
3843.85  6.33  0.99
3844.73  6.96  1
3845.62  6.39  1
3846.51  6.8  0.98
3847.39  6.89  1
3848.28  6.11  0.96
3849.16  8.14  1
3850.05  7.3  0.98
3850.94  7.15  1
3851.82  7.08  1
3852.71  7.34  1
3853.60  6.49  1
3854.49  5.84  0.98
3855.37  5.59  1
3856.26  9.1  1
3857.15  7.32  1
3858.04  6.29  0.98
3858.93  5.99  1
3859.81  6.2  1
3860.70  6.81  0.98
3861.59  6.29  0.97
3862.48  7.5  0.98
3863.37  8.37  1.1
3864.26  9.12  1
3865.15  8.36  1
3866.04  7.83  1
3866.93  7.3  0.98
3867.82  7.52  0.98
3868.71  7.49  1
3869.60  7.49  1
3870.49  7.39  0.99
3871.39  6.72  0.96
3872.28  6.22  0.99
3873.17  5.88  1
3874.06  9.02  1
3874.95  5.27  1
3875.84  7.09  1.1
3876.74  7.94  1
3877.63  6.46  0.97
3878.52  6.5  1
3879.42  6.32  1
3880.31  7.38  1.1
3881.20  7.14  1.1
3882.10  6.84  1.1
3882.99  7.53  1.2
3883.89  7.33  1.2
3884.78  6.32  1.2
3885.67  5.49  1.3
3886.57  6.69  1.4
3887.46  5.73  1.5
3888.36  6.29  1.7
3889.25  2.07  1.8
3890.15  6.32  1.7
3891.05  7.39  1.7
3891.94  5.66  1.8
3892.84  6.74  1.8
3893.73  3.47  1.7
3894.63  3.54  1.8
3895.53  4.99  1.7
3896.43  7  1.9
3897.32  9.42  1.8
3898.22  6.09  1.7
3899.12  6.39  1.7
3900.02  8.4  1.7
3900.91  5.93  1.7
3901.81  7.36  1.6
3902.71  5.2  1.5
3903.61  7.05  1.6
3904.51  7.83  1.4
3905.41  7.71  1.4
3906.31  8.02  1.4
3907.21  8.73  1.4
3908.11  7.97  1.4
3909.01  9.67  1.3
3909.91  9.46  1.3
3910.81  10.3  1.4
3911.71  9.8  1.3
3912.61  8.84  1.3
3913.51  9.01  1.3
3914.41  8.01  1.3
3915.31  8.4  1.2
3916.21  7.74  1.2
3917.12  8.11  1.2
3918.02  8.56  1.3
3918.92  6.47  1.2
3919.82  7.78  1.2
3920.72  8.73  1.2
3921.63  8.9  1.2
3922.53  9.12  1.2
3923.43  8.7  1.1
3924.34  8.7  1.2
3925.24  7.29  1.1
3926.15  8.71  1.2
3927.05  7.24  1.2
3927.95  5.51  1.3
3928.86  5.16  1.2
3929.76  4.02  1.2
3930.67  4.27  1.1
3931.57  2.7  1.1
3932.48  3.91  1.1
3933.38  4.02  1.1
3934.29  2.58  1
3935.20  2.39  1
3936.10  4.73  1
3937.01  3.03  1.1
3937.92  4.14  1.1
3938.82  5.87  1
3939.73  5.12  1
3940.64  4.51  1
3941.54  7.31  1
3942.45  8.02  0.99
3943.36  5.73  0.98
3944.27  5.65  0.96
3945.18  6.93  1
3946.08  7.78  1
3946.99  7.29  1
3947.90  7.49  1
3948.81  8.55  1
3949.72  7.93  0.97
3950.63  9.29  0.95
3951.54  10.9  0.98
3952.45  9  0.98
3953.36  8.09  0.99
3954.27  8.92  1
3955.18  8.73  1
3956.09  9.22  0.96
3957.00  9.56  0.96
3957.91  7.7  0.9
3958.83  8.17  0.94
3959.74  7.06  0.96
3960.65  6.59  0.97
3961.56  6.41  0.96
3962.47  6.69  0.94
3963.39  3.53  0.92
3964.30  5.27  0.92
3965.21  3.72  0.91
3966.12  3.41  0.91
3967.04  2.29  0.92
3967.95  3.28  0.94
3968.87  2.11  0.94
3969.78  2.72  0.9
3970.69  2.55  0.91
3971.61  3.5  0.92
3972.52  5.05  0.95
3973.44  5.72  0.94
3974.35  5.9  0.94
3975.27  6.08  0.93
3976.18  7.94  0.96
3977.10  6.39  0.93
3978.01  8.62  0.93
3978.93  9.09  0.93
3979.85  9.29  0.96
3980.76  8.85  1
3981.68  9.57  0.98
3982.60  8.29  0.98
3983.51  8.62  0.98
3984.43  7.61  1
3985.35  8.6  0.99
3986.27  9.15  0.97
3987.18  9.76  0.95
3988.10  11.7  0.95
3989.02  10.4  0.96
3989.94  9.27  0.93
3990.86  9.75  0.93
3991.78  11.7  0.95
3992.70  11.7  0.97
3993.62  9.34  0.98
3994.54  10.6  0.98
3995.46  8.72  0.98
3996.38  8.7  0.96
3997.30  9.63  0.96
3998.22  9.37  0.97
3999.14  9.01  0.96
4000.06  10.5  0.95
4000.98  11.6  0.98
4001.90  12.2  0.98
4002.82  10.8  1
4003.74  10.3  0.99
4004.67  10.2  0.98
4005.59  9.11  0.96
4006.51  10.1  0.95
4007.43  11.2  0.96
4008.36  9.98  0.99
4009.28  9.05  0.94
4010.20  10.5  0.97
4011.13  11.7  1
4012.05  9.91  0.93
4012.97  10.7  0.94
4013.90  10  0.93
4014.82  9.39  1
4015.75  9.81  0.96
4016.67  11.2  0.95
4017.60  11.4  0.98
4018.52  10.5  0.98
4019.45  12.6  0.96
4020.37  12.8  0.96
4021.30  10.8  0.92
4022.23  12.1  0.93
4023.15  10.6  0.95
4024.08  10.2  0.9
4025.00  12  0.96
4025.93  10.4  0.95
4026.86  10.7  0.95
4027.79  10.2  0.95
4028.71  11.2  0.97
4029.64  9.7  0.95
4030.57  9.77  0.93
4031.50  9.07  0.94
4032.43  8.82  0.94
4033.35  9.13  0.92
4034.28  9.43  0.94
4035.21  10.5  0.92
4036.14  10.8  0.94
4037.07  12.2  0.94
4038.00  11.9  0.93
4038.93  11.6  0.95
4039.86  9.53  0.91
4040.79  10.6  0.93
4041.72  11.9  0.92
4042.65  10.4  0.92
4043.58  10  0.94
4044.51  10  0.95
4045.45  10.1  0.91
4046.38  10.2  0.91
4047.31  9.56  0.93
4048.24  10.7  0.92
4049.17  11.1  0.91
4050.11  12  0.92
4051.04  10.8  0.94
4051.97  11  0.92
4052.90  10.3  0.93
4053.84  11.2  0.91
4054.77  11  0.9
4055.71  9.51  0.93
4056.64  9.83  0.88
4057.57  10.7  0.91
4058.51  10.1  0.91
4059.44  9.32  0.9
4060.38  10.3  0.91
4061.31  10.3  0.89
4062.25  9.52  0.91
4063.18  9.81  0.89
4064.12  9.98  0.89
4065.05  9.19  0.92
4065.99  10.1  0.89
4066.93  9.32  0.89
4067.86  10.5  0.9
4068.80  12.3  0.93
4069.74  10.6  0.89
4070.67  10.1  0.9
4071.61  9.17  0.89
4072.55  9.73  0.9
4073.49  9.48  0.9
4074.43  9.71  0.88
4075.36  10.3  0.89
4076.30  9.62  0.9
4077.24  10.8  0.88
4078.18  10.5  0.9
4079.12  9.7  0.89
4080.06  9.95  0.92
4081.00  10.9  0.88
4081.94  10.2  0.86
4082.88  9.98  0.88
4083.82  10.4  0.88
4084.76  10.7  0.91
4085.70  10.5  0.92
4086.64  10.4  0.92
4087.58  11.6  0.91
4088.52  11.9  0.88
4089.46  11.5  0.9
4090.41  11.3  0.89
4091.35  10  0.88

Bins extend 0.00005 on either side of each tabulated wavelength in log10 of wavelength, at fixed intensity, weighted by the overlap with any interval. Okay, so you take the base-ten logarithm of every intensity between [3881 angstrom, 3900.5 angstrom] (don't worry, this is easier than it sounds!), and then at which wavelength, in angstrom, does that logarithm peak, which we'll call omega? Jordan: 3897.32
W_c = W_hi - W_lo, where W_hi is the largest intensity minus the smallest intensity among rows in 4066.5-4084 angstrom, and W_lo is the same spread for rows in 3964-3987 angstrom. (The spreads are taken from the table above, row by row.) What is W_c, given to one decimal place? -4.3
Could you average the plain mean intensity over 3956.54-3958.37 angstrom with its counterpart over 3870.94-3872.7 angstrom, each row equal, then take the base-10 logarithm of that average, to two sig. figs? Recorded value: 0.88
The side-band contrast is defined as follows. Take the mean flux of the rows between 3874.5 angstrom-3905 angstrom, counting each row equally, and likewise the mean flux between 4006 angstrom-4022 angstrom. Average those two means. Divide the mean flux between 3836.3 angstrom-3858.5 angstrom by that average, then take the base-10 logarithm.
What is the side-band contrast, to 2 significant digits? -0.12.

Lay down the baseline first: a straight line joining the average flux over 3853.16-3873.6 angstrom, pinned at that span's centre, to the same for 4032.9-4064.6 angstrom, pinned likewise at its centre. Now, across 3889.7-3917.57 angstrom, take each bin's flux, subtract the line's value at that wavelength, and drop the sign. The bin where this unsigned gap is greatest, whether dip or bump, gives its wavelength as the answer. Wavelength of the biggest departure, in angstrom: 3893.73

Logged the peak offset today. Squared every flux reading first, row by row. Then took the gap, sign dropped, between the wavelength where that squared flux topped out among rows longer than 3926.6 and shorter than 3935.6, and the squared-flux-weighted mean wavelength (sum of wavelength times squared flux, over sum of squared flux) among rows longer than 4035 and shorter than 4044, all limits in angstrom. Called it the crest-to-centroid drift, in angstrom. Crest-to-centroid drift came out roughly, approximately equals 112.2 angstrom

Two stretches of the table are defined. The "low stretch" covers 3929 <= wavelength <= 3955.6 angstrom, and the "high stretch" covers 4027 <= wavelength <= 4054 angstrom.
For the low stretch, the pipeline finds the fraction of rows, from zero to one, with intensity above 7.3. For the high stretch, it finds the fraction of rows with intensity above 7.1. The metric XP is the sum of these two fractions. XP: 1.41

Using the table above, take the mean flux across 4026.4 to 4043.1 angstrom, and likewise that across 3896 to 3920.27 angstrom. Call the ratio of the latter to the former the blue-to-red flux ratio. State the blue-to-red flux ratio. 0.77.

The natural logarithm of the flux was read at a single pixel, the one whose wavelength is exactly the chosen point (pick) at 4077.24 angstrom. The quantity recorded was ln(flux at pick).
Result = 2.4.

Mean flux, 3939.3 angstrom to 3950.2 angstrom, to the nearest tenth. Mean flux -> 6.9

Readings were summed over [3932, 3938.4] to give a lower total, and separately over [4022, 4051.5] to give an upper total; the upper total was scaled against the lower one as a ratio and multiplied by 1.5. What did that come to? 20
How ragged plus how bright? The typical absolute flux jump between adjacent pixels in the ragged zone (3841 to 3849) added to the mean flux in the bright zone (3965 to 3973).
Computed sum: 3.7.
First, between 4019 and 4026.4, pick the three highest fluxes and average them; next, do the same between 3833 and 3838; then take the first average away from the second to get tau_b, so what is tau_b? -7.4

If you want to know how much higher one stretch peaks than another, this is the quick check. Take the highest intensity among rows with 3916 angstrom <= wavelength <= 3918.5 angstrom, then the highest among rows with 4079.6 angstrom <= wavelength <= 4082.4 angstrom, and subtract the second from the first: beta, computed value -2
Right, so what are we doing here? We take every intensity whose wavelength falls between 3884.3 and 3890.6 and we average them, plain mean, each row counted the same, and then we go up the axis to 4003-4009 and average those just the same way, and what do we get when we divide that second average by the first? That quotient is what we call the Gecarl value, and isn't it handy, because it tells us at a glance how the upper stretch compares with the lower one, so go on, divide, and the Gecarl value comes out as 1.8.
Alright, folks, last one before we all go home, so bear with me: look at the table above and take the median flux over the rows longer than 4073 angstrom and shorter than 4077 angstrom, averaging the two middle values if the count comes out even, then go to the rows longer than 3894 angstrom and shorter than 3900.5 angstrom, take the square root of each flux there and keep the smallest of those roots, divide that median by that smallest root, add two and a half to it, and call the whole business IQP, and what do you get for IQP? 7.6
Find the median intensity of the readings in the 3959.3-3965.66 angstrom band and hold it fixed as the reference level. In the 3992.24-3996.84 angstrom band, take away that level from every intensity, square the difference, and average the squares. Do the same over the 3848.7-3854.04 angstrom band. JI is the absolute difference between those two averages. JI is 12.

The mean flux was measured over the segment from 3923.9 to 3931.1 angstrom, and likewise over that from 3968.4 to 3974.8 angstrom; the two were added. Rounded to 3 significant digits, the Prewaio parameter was 10.3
